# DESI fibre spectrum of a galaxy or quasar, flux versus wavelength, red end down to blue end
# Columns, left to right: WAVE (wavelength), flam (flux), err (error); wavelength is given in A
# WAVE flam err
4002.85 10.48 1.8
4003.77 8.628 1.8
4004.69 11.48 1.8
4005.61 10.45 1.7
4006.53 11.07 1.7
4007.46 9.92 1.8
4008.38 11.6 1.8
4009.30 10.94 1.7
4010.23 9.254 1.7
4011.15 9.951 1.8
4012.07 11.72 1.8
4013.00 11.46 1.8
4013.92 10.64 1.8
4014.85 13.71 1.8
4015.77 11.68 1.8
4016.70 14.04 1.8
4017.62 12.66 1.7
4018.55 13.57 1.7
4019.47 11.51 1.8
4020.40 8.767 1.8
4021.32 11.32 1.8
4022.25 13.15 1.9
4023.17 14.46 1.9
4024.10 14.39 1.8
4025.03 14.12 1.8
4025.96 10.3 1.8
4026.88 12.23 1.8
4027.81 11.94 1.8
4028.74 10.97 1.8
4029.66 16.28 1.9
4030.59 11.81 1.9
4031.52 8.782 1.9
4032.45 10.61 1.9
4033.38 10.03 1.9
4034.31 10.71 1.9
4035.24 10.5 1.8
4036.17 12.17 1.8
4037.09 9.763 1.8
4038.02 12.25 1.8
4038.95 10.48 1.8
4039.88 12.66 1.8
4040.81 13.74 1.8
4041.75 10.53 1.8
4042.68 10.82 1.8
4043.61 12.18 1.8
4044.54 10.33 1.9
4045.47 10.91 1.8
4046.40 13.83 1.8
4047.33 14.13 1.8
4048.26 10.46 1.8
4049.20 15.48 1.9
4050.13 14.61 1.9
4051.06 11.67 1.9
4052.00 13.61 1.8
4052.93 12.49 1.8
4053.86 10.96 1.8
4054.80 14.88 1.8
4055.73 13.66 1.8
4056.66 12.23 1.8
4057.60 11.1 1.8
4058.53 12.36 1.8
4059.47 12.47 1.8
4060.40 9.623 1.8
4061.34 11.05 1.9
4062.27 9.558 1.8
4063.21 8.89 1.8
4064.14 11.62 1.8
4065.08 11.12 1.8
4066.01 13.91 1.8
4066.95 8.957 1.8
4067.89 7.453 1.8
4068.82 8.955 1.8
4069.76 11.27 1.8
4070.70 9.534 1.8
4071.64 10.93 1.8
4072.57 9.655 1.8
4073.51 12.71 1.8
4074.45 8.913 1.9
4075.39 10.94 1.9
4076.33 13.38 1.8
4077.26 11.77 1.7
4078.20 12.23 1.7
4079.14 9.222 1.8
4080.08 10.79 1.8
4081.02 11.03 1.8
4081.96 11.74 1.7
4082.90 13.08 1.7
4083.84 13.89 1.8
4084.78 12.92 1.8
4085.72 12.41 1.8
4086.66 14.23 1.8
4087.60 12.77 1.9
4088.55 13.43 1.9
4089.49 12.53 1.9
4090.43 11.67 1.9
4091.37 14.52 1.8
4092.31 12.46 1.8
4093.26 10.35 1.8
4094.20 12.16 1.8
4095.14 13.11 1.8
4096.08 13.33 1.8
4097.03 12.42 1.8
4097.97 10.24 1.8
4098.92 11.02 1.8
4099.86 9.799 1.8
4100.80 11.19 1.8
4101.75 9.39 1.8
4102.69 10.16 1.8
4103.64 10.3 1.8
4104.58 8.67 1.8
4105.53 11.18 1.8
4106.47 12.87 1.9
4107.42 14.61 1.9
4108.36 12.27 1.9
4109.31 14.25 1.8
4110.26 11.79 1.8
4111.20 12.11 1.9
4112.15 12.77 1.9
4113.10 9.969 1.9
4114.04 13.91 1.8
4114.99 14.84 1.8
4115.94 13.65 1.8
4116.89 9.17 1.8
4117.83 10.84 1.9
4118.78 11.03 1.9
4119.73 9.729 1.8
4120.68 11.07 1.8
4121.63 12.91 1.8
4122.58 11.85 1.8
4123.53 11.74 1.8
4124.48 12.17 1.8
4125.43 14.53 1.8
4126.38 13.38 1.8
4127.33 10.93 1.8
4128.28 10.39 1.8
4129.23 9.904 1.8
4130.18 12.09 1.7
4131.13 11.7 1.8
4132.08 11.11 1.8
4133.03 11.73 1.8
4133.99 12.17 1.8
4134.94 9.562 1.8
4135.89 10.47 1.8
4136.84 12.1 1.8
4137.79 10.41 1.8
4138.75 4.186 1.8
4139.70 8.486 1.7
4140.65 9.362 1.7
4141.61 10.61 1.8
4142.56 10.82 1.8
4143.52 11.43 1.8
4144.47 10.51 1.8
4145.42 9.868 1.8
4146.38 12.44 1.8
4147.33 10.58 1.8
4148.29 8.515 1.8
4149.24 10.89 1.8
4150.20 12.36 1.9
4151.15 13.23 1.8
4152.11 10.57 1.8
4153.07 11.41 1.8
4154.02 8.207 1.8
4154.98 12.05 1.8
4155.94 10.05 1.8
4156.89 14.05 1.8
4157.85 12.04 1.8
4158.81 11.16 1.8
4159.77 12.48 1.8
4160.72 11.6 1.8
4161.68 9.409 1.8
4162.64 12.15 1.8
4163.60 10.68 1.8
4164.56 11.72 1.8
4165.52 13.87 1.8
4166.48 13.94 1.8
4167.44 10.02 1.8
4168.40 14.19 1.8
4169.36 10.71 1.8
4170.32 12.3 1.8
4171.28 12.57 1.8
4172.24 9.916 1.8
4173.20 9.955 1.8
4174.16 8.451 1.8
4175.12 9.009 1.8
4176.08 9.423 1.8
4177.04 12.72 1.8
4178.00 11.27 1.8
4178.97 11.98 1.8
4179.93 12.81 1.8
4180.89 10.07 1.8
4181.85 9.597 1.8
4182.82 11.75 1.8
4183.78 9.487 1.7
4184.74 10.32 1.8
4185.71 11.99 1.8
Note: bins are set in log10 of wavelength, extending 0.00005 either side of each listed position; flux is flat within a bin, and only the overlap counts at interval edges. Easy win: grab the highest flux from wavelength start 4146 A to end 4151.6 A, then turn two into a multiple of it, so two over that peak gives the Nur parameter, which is 0.151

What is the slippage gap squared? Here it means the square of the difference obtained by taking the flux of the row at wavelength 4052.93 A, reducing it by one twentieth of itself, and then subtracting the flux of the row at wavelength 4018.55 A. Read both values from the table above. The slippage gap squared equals 3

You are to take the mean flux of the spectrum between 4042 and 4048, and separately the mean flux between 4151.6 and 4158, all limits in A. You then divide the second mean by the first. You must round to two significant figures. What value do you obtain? 0.93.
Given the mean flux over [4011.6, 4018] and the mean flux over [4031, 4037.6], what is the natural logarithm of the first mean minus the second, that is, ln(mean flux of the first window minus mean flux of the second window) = 0.6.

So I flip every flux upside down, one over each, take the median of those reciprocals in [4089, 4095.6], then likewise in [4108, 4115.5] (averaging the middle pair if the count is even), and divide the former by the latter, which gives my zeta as 1.00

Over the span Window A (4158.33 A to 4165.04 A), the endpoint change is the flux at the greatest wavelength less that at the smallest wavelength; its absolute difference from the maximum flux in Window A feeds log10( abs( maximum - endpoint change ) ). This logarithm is 1.08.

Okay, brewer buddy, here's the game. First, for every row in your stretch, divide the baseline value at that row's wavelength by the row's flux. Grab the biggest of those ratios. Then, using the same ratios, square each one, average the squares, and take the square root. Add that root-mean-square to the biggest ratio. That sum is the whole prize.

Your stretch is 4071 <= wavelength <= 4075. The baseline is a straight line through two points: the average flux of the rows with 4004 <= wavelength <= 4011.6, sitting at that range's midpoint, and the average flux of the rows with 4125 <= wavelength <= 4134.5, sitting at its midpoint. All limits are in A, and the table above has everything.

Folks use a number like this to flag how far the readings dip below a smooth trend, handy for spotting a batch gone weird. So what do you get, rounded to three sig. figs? 2.35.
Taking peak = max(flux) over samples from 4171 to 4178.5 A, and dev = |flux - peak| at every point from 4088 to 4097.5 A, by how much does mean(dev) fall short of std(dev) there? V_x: -0.1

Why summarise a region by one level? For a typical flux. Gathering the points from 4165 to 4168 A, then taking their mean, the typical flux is 12.6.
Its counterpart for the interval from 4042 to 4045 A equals 11.1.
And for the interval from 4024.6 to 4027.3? 12.2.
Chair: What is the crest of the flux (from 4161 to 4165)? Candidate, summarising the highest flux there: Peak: 12.15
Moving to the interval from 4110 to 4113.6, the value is 12.77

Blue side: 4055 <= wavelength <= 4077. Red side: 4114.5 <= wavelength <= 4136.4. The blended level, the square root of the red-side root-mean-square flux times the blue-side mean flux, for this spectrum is 11.3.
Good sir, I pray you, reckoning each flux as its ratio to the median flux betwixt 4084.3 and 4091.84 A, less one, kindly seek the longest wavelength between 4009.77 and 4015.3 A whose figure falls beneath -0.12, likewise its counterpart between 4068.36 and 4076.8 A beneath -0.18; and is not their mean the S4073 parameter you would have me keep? 4044.2 A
